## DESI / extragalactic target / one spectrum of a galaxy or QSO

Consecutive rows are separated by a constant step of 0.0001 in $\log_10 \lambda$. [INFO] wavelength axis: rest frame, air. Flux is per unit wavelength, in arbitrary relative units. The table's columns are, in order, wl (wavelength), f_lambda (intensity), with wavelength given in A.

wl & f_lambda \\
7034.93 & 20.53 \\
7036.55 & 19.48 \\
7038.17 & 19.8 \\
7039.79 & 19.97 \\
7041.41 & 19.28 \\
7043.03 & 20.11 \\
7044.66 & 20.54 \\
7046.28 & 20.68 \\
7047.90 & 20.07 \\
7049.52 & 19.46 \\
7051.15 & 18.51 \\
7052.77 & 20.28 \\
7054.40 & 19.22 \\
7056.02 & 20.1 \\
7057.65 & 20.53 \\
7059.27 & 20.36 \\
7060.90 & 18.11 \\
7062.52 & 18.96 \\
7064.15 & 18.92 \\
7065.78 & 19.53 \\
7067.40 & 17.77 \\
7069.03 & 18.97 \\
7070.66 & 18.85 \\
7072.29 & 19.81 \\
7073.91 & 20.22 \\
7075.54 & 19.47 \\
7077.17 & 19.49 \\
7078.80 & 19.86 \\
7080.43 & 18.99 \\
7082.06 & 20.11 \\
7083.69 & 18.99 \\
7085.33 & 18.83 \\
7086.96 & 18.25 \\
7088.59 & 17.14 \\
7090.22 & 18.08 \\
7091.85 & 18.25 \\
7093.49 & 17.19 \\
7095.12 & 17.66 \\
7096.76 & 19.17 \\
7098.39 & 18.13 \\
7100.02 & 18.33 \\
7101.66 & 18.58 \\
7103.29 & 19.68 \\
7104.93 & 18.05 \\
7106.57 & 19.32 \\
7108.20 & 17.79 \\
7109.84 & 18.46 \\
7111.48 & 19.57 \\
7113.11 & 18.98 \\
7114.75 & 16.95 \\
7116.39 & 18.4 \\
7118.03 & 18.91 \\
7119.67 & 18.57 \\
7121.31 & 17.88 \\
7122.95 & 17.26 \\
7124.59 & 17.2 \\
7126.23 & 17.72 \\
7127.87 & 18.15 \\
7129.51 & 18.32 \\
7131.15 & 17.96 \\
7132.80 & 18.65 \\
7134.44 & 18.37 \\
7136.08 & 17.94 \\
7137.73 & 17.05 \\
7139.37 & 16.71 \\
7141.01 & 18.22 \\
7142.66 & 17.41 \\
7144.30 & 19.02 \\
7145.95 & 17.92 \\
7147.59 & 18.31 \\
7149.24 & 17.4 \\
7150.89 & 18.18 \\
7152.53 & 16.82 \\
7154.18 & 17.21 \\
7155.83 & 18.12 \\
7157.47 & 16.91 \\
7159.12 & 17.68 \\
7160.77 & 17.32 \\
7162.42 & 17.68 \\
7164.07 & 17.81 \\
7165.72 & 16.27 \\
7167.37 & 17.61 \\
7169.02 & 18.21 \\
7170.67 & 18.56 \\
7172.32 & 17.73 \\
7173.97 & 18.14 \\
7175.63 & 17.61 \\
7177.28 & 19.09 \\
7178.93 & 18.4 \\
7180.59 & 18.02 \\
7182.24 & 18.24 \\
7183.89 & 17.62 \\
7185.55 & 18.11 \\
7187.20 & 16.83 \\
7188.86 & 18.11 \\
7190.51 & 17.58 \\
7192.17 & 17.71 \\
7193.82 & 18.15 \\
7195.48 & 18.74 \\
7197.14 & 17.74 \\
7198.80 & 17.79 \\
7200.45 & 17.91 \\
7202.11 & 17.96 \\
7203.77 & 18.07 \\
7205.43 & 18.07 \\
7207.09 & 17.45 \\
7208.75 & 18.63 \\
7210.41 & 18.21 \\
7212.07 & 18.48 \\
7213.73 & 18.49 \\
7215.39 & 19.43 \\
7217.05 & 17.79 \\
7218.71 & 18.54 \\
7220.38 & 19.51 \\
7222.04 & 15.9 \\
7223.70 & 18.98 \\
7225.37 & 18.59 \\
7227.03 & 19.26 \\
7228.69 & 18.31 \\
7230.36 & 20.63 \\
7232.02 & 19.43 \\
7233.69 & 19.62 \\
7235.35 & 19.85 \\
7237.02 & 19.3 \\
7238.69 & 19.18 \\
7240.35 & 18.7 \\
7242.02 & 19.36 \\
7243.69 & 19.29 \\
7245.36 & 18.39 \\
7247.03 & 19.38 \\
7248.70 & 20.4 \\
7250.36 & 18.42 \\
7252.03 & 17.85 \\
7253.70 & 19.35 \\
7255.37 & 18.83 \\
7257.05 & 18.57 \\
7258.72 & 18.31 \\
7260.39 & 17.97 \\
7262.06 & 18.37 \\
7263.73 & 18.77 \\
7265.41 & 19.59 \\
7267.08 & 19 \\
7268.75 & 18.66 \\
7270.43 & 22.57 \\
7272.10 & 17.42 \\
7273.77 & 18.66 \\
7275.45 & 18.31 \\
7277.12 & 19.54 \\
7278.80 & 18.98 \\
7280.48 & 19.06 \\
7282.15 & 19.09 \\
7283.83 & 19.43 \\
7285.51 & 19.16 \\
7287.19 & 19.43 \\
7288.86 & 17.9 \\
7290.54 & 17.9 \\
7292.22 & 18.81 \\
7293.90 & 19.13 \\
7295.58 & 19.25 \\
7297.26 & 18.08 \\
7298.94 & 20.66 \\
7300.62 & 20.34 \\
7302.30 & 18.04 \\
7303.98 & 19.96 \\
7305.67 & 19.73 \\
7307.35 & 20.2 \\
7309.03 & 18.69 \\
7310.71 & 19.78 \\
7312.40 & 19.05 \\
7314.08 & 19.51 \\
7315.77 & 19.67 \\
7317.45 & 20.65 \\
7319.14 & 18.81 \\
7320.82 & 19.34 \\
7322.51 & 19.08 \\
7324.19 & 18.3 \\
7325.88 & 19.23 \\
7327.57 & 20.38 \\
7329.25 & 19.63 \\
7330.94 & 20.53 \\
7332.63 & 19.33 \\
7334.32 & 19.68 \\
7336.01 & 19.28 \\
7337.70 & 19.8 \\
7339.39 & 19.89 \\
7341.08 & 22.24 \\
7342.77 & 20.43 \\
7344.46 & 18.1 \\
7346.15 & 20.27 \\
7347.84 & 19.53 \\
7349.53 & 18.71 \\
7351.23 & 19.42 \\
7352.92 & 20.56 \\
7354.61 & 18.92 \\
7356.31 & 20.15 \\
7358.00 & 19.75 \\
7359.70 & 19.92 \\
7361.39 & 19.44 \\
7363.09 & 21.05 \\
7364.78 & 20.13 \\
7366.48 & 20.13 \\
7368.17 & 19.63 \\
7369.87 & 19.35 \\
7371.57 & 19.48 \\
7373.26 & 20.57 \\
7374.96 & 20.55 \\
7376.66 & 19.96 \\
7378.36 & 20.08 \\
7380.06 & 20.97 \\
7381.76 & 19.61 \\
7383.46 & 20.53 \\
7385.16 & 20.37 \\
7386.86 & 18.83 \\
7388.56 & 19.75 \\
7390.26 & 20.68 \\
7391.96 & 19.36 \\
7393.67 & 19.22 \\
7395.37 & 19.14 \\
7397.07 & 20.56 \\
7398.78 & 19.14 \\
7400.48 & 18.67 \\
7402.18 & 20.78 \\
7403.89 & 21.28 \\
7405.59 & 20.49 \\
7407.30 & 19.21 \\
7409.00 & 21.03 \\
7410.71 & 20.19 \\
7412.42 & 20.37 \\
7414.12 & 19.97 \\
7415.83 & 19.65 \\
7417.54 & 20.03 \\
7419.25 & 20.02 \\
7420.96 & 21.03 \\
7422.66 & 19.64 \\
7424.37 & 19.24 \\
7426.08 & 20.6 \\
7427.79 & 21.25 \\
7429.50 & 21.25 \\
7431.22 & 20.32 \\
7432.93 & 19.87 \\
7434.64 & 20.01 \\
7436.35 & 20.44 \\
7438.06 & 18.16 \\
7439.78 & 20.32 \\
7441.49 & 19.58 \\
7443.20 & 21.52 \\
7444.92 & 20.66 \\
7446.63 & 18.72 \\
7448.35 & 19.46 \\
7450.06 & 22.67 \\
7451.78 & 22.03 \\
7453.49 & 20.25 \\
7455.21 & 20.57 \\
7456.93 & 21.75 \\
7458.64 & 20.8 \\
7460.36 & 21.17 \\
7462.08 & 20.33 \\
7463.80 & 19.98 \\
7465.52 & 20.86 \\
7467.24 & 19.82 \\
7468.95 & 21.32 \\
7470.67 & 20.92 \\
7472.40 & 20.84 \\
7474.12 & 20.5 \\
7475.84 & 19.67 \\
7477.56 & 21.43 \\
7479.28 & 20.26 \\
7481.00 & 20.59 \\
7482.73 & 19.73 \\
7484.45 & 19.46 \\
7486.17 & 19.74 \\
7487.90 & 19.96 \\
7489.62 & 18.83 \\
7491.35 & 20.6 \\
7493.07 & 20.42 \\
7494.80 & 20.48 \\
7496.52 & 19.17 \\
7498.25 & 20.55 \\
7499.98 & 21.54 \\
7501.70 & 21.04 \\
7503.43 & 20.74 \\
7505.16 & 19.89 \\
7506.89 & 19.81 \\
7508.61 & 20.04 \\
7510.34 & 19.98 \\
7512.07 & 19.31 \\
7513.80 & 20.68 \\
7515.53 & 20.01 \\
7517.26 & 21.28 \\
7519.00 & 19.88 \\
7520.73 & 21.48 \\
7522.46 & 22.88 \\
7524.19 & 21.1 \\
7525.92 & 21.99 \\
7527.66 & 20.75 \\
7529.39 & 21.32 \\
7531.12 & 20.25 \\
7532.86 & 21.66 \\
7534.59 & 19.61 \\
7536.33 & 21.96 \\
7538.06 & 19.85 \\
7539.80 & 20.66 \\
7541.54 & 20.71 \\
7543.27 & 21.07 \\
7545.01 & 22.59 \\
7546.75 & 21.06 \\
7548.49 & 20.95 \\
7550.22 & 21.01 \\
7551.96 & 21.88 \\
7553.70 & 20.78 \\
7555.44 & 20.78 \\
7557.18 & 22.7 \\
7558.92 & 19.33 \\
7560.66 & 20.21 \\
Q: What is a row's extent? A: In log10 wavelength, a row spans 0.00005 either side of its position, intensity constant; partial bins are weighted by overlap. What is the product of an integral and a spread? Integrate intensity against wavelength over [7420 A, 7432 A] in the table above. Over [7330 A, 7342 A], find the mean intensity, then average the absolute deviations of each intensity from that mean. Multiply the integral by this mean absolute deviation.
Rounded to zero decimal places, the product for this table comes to 179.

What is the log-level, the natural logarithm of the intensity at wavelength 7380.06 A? 3.043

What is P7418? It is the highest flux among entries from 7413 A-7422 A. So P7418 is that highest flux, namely 21.03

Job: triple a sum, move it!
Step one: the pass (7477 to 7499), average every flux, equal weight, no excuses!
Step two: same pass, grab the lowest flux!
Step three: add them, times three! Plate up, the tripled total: 117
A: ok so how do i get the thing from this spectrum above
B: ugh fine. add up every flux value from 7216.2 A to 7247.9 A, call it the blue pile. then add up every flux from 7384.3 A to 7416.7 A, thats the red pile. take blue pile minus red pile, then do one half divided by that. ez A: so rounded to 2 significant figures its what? -0.027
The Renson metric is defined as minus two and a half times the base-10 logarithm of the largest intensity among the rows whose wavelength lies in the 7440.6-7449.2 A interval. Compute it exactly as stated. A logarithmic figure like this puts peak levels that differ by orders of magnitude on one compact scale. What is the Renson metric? -3.33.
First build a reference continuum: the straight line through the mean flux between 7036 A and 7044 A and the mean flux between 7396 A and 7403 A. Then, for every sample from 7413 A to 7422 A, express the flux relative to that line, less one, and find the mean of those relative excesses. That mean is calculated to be 0.02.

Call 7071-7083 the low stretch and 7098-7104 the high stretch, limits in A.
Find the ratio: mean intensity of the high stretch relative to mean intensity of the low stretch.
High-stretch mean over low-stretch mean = 0.95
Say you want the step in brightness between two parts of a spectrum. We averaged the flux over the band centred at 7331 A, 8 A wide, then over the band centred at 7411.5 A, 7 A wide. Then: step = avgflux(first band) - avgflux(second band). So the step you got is -0.5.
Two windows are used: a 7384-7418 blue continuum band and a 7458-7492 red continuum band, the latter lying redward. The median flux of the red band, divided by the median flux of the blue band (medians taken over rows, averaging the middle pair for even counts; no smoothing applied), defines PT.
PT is 1.02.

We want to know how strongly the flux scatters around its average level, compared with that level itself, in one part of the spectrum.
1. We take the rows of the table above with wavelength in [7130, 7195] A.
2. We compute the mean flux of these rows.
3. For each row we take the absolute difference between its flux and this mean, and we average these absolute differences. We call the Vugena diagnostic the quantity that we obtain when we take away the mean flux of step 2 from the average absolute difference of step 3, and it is -17.3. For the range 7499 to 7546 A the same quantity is -20.1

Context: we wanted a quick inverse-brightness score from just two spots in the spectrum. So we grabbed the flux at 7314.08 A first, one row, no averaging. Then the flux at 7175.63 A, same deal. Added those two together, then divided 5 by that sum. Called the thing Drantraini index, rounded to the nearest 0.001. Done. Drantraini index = 0.135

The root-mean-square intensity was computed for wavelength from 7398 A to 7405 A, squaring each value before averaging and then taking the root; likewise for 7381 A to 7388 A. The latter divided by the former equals 0.99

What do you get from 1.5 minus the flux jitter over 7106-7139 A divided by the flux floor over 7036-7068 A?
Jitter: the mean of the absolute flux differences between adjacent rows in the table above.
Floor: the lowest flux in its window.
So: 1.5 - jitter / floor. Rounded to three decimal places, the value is 1.460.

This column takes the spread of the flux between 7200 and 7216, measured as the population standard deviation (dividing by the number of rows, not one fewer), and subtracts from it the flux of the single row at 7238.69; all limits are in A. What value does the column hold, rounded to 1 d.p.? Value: -18.7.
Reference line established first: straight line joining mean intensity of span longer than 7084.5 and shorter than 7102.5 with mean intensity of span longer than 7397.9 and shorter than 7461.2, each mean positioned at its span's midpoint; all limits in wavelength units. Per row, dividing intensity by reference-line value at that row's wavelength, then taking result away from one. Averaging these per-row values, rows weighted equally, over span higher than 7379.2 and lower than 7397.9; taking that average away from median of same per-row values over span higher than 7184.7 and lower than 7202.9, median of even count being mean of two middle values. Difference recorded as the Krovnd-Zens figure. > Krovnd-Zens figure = 0.042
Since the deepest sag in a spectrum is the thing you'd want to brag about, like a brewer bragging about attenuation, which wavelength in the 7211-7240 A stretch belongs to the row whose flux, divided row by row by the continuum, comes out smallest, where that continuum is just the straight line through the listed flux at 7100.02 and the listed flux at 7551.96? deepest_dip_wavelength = 7222.04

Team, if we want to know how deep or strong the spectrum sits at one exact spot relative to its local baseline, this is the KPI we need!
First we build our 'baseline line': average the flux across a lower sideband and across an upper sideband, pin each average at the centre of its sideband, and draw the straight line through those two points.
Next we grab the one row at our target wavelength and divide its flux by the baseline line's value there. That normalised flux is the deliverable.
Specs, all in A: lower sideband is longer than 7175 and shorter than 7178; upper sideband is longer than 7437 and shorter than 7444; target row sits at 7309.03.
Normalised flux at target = 0.98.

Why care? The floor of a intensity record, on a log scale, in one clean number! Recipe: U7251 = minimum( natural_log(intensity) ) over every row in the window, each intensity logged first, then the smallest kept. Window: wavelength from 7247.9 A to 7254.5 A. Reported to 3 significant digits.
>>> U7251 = 2.88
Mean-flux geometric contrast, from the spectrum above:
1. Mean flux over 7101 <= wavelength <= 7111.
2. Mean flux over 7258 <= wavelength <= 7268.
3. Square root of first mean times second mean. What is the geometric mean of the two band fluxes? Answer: 18.7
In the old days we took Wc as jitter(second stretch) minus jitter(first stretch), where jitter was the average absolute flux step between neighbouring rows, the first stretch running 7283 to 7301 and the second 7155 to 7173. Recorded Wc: 0.0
